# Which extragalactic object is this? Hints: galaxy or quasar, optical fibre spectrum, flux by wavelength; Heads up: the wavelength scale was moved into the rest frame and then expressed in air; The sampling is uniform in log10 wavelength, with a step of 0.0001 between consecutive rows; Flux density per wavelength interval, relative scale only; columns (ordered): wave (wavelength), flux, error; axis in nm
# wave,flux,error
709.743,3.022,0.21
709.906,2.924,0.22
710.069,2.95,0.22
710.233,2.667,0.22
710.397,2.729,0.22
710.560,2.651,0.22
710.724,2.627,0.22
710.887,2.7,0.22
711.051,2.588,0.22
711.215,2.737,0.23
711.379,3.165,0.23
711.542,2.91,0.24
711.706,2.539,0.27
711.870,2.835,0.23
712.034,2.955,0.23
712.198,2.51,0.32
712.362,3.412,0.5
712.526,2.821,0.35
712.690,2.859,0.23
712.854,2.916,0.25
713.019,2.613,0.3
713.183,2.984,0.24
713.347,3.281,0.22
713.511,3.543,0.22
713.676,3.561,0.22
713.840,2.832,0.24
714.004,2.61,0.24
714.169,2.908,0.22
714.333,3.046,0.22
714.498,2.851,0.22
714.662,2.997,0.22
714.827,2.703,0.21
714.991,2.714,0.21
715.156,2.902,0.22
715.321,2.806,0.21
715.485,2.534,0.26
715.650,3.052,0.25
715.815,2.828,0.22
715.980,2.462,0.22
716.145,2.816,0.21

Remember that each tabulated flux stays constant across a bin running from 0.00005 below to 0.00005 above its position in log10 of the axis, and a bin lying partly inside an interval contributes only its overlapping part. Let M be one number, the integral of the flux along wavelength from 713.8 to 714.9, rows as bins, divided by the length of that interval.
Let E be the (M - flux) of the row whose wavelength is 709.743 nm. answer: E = -0.17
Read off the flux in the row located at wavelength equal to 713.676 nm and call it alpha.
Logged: 3.561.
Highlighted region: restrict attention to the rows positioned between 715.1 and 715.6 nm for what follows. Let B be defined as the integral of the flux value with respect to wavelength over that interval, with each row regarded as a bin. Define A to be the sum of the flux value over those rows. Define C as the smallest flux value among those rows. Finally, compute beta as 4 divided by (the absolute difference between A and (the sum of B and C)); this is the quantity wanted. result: 0.92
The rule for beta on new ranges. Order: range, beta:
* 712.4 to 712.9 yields 0.93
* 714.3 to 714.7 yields 0.82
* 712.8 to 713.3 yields 0.90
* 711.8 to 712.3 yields 0.91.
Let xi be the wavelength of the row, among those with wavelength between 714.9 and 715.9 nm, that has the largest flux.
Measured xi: 715.650 nm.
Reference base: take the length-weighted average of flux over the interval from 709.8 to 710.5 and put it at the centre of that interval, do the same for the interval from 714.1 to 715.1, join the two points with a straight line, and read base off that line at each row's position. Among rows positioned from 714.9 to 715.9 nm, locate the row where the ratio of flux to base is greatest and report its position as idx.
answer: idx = 715.650 nm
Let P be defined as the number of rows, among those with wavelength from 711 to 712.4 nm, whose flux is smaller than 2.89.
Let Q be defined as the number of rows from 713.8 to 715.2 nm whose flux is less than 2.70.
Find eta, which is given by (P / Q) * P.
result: 25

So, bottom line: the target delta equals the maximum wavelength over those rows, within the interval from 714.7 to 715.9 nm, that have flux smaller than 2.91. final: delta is 715.815 nm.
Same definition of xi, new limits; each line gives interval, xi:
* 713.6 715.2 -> 713.676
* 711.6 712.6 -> 712.362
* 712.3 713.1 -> 712.362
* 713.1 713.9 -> 713.676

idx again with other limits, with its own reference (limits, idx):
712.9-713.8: 713.676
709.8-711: 710.069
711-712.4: 712.362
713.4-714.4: 713.676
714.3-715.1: 714.333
